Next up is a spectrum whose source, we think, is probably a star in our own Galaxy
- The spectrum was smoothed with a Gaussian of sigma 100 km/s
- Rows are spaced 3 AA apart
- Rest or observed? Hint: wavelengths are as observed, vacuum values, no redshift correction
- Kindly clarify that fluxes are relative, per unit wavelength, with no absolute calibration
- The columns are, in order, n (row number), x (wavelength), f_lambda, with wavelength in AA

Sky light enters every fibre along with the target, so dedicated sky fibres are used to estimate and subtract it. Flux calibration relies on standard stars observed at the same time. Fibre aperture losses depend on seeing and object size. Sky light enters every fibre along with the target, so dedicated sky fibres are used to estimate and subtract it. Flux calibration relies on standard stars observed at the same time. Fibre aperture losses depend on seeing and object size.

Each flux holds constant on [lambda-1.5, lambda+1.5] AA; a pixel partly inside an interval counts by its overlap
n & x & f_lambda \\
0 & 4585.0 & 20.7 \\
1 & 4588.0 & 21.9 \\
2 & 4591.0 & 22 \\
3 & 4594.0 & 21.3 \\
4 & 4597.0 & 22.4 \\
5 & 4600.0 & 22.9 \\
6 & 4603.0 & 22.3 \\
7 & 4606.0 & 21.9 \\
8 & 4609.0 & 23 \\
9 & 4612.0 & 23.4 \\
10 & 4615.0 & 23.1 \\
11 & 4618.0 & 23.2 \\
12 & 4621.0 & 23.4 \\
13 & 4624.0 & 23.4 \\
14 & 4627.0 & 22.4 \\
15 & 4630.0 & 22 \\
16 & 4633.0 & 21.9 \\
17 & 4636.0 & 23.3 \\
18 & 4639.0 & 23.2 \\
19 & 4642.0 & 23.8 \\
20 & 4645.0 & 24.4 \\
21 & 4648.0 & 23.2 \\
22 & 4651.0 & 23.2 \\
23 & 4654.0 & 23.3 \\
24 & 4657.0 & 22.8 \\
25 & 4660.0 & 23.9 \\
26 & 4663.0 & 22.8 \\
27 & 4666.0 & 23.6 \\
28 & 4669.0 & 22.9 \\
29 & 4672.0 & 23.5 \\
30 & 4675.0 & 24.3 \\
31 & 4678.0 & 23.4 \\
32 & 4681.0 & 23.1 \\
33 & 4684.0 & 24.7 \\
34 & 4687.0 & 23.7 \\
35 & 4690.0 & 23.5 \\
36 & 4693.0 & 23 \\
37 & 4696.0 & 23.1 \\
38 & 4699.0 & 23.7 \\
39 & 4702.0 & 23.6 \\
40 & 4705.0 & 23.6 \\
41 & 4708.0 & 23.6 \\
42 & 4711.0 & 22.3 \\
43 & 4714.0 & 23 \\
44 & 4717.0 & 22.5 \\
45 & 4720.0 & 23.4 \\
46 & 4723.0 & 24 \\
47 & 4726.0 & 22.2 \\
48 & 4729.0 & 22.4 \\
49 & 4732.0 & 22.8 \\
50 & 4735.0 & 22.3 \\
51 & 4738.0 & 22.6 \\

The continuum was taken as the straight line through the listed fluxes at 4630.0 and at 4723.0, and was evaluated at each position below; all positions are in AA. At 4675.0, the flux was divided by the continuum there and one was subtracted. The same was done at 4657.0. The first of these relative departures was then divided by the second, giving 6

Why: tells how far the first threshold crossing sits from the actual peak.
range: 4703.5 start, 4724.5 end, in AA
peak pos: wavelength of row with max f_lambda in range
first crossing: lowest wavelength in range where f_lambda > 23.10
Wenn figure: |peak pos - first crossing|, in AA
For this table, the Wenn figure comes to 18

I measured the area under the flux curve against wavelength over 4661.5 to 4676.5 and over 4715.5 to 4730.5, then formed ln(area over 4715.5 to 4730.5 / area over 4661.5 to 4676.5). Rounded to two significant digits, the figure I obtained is -0.022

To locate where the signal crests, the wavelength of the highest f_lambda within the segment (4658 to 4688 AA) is 4684.0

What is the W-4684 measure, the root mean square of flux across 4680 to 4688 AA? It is 23.84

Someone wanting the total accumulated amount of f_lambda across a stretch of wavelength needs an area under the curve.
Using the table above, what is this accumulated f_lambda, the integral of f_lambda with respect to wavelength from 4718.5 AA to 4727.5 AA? 209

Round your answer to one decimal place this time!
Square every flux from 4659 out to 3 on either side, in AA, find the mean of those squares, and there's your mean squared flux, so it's 545.5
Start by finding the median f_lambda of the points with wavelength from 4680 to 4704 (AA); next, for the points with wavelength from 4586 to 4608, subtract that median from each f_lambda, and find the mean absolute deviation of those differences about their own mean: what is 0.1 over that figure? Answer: 0.269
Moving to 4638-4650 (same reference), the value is 0.222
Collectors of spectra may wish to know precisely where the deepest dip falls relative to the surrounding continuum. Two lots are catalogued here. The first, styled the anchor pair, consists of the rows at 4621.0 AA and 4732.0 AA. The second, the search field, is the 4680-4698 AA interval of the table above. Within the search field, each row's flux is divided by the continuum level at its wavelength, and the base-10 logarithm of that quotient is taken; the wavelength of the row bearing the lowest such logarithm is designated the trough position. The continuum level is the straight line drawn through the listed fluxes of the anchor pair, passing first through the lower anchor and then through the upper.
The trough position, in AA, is 4693.0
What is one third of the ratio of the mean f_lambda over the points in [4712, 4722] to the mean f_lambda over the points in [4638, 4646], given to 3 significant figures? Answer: 0.322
